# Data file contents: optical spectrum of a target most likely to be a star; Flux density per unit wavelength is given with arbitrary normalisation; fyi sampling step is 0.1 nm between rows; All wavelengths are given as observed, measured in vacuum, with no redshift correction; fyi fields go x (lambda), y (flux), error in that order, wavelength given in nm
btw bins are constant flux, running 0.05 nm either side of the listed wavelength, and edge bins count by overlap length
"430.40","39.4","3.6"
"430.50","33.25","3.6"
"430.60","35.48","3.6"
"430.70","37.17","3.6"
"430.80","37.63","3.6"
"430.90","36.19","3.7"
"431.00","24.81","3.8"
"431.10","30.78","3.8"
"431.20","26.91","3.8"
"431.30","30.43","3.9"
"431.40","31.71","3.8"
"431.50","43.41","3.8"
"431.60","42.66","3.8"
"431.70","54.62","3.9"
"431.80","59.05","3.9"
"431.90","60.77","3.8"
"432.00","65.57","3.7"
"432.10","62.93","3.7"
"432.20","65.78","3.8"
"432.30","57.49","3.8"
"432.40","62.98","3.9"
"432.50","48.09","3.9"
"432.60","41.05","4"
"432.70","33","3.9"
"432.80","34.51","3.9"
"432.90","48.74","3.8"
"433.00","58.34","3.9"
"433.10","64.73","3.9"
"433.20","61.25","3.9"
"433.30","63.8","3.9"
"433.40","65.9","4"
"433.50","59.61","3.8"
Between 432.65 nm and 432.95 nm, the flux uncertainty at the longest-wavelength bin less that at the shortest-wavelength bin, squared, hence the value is 0.010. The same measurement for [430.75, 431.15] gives 0.040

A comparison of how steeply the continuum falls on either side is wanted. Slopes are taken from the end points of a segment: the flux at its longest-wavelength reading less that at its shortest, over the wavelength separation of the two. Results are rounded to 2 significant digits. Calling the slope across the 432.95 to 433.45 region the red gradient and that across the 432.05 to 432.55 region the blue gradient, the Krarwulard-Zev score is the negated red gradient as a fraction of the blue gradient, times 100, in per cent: 51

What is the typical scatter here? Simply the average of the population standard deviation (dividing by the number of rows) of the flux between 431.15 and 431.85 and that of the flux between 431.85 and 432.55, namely 8.6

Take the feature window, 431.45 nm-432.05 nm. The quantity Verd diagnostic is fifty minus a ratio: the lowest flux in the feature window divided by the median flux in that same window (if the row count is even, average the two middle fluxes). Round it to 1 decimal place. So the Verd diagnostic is 49.2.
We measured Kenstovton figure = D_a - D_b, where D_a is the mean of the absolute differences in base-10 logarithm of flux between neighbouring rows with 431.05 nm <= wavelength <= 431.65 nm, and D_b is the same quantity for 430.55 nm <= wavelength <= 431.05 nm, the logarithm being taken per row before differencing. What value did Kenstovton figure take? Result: 0.00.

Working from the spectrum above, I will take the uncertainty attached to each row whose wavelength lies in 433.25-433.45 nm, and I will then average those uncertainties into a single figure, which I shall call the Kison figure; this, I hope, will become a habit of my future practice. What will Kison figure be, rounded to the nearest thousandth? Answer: 3.950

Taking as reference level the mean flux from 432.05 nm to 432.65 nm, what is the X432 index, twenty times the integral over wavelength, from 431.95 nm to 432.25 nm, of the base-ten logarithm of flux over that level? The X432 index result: 0.36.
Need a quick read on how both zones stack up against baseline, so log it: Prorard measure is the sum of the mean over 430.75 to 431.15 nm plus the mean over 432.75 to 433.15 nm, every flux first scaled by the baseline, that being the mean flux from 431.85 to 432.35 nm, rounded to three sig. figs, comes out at 1.34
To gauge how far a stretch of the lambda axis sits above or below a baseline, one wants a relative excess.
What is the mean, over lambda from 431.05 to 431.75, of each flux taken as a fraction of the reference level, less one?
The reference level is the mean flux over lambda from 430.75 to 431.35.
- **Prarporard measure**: 0.2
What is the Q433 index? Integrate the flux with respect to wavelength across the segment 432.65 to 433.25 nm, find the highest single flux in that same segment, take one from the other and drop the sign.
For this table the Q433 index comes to 34.7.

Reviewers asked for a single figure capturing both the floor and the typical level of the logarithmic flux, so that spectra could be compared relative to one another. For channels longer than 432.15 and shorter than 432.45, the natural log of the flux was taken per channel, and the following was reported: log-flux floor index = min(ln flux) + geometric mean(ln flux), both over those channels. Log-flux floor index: 8.2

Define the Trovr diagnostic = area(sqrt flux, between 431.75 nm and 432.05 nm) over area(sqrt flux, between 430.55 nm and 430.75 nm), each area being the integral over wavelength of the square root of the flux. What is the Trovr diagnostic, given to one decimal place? 2.0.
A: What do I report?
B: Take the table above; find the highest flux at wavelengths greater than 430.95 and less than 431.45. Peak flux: 31.71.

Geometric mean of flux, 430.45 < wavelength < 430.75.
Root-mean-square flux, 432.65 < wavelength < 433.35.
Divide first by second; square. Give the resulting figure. 0.4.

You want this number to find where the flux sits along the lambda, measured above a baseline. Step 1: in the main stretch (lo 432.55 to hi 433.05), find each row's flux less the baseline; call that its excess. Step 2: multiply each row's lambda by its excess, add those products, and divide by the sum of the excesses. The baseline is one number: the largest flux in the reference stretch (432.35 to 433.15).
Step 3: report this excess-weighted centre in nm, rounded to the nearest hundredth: 432.75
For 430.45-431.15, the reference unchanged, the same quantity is 430.81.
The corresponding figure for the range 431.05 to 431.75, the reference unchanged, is 431.34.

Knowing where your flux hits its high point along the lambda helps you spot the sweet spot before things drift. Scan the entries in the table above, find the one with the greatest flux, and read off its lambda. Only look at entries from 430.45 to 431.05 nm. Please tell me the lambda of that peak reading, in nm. 430.80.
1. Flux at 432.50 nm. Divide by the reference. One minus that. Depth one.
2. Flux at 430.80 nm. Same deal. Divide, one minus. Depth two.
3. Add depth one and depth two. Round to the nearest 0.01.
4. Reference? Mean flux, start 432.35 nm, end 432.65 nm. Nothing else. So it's 0.31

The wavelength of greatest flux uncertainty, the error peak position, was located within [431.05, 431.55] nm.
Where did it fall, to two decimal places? 431.30 nm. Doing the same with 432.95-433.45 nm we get 433.40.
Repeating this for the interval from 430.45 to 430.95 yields 430.90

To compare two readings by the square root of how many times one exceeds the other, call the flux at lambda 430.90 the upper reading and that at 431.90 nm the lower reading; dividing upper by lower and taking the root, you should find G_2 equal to 0.77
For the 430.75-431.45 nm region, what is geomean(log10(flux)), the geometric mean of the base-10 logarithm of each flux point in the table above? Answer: 1.49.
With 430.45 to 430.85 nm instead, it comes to 1.55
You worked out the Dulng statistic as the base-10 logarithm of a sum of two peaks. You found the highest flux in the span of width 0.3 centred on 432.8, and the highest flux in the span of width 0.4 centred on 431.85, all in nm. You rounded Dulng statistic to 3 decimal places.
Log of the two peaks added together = 2.058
